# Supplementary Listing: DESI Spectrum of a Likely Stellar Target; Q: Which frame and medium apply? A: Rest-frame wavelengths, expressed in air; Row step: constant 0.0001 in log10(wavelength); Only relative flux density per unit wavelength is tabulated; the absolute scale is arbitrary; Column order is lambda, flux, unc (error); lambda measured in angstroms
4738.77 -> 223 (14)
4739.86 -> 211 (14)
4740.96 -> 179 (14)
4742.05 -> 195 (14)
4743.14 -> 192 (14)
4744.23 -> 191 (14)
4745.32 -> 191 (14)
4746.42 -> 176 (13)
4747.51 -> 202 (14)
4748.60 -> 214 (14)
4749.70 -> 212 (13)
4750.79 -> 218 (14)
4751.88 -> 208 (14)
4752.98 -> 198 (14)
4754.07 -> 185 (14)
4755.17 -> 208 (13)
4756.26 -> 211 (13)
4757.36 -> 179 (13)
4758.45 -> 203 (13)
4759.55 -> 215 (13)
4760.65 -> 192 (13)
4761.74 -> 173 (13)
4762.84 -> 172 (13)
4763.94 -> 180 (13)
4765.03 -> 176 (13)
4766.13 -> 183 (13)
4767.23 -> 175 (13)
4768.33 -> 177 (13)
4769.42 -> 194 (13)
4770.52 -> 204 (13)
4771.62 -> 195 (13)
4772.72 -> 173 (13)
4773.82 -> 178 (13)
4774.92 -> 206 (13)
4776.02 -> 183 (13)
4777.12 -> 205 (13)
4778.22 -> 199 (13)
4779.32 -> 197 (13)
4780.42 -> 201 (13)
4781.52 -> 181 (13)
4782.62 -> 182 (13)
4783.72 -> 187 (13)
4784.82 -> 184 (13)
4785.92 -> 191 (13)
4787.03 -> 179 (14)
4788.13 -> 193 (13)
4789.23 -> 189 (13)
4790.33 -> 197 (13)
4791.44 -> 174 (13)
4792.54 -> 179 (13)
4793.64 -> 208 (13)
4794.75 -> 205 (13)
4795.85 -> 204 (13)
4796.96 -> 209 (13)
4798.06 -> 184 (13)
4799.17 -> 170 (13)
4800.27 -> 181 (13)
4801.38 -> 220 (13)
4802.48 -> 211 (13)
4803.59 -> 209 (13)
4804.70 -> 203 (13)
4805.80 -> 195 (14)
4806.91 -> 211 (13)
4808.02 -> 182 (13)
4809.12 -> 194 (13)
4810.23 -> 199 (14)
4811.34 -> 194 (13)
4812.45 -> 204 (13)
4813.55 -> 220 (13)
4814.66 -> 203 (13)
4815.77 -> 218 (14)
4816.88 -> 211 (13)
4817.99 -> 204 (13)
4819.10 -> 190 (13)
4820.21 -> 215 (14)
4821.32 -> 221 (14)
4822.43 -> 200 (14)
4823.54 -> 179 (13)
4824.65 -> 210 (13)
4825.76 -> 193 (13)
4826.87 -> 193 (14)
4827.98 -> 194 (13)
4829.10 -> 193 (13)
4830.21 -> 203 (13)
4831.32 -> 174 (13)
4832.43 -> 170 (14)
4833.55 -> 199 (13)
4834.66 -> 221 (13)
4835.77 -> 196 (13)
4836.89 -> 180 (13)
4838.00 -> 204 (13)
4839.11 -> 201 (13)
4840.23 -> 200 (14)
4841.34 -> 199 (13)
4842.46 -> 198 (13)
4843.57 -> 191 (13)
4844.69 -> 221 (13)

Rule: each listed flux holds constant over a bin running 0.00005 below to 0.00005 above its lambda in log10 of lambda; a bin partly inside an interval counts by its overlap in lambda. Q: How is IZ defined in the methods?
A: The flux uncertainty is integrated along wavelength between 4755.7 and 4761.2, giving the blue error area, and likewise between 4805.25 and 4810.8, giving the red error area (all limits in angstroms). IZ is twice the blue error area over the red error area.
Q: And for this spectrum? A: 1.92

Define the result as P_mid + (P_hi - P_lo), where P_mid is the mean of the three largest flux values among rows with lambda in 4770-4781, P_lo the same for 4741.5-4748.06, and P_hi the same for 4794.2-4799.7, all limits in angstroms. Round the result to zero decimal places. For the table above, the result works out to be 215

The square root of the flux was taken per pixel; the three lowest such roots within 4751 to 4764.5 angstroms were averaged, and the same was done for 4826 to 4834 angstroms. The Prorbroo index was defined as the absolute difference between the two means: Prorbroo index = 0.16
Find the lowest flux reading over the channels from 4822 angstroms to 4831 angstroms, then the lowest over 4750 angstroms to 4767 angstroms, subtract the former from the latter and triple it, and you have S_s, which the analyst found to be -21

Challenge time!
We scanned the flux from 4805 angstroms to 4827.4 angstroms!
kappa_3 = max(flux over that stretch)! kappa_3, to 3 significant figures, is 221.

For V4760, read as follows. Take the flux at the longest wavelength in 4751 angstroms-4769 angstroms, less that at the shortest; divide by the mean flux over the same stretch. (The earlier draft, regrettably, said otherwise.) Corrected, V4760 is -0.16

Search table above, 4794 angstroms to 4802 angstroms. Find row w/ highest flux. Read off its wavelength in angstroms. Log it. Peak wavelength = 4801.38 angstroms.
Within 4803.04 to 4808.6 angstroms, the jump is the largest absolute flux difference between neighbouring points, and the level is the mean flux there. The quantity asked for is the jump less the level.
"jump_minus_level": -171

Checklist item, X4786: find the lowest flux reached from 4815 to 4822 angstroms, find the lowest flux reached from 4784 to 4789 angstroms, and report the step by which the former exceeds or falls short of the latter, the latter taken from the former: 11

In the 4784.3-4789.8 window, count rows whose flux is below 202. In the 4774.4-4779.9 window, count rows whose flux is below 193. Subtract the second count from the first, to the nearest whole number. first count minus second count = 4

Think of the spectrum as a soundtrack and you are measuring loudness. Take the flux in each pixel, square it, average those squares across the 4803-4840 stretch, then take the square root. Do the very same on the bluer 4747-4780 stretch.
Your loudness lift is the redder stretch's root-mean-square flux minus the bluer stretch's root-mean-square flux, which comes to 6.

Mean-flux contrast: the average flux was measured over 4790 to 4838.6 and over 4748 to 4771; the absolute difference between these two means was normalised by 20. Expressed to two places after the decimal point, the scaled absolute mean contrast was 0.21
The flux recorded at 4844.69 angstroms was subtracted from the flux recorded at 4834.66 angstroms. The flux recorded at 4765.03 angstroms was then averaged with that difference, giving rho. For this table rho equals 88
